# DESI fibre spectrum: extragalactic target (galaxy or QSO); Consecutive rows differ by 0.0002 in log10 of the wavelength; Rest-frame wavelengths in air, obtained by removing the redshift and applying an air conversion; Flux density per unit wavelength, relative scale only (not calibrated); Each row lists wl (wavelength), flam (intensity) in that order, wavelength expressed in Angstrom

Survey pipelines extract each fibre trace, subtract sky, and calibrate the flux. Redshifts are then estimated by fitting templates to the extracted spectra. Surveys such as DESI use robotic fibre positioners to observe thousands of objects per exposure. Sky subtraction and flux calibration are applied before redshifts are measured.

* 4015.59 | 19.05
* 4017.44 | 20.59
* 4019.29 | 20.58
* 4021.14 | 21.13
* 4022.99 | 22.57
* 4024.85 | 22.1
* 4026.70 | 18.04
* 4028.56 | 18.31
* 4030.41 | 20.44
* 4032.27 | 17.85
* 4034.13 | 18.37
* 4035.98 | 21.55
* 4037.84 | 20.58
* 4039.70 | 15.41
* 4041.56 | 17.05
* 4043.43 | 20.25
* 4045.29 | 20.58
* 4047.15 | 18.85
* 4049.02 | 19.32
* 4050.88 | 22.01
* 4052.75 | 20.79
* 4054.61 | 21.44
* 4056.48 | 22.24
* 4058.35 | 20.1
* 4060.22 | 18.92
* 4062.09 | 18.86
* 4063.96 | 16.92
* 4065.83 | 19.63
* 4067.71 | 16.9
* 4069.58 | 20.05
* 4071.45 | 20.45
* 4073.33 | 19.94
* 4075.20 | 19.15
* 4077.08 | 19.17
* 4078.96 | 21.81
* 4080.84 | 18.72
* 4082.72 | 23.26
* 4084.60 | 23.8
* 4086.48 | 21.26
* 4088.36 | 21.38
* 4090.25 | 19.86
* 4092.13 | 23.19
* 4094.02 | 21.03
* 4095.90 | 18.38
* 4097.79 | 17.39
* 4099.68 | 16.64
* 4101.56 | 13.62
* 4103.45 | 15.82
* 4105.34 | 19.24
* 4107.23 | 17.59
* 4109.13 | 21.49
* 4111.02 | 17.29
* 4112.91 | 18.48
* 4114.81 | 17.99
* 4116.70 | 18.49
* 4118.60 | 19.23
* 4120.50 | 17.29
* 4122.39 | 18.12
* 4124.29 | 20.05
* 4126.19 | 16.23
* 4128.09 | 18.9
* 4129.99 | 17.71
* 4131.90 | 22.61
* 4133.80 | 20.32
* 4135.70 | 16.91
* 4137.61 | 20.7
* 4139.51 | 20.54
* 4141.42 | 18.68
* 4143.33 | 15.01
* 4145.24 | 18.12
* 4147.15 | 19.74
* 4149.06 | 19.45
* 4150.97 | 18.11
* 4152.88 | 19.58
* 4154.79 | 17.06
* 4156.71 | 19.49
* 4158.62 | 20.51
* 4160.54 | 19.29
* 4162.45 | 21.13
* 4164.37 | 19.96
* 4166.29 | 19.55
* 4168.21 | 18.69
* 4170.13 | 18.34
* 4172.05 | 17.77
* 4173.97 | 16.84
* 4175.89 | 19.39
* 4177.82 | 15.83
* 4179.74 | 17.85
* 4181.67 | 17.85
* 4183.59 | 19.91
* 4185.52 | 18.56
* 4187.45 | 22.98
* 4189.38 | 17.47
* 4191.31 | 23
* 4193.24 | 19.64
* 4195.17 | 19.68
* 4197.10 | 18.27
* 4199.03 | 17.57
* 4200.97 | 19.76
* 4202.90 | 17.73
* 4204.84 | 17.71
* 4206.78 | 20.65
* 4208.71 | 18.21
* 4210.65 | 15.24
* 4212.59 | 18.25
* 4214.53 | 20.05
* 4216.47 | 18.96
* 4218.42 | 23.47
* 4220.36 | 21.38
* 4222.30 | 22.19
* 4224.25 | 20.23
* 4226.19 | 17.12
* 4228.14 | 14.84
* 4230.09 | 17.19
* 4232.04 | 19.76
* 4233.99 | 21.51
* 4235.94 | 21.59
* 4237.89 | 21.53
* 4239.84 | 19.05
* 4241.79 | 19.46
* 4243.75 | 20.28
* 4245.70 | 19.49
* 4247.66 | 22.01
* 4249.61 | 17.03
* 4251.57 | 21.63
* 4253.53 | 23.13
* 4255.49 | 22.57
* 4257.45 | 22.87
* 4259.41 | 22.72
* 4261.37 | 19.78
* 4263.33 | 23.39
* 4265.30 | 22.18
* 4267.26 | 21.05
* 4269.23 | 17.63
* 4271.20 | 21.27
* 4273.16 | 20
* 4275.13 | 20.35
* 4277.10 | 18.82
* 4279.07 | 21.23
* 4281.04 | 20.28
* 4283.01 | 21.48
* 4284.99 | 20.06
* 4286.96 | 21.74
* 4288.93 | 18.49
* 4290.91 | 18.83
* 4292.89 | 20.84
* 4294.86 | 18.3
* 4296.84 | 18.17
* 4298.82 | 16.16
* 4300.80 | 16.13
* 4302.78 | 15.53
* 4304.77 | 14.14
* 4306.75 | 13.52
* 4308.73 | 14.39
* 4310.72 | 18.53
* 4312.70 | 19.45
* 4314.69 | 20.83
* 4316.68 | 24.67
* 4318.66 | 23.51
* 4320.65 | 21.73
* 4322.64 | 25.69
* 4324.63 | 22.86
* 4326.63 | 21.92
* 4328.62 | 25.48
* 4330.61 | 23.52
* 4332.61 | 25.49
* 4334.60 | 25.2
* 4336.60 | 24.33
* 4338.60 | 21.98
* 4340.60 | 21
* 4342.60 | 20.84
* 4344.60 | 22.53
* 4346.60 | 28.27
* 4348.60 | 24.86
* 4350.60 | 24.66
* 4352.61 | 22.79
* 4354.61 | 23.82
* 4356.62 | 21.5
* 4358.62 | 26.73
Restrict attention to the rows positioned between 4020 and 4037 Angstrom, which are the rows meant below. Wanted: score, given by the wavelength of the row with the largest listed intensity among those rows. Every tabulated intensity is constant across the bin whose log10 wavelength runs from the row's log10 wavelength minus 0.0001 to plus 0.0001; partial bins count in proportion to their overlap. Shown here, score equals 4022.99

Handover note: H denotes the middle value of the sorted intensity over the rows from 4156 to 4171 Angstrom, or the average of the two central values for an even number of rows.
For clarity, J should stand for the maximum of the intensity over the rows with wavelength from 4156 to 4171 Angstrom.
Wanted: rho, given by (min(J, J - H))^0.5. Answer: 1.3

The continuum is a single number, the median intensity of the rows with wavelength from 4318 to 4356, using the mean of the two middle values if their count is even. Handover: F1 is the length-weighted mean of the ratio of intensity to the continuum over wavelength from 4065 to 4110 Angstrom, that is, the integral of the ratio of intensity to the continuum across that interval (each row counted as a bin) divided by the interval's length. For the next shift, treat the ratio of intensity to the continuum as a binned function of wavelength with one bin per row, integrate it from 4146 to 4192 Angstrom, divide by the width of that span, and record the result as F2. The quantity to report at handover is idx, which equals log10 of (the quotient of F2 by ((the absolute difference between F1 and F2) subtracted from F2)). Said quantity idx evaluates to 0.011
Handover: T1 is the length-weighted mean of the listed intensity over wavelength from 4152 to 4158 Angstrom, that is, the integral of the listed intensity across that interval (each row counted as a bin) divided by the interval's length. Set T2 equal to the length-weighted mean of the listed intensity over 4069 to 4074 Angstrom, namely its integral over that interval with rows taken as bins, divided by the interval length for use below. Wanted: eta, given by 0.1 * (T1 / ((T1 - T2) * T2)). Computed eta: -0.07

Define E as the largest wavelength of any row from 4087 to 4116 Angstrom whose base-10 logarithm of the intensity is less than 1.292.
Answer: 4114.81 Angstrom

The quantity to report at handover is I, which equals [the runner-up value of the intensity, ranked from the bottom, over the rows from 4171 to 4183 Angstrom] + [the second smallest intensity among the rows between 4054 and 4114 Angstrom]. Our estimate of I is 32.7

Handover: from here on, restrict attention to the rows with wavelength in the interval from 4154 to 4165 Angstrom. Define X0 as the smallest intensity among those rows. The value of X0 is 17.06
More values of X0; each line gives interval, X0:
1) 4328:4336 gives 23.52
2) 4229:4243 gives 17.19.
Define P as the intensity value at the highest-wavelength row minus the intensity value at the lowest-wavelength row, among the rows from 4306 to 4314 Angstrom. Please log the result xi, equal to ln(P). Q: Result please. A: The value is 1.8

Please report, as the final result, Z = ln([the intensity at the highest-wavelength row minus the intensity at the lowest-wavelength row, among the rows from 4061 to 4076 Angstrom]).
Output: -1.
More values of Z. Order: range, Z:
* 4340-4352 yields 1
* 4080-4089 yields 1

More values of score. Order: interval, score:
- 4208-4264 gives 4218.42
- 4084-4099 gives 4084.60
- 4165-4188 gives 4187.45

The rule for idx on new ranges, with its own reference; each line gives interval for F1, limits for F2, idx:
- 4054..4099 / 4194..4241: 0.020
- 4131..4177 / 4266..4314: 0.010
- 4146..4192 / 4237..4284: 0.038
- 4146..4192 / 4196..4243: 0.004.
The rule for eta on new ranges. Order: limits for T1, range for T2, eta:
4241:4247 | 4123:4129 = 0.07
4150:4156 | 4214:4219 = -0.04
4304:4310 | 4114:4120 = -0.02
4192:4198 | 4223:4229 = 0.06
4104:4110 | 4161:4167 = -0.09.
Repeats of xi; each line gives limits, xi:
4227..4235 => 1.9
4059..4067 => -0.3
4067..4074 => 1.1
